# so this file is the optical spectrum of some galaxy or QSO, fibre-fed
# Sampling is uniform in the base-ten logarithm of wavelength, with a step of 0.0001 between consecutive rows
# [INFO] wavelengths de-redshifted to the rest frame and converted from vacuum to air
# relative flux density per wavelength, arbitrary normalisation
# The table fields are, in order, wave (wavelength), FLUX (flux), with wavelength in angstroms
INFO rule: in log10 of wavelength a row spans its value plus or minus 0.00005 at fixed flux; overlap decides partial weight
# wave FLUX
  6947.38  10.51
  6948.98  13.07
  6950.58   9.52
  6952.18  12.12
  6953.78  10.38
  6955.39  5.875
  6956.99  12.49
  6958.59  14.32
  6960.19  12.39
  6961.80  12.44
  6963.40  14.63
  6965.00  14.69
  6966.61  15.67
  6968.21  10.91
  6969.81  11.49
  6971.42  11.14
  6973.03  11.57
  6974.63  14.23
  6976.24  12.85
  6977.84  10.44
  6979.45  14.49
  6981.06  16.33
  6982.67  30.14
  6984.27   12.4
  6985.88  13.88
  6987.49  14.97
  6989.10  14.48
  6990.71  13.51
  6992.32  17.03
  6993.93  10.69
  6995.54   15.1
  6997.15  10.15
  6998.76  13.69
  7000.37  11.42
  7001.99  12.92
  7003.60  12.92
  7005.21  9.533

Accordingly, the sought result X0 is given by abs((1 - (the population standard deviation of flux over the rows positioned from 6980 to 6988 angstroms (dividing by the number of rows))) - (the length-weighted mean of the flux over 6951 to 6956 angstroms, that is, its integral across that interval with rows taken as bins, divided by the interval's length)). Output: 15.0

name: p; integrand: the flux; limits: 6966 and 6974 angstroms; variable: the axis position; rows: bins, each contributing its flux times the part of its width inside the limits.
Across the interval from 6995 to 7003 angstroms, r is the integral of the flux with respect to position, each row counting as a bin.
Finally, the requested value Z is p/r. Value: 1.0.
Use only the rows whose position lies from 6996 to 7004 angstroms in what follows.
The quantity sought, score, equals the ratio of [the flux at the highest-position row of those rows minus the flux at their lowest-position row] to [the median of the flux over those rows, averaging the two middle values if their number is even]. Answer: 0.21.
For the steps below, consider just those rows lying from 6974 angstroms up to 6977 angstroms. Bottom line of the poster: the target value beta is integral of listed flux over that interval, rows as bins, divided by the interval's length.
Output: 13.5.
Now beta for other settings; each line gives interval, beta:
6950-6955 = 10.3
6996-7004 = 12.3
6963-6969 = 13.9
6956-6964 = 13.0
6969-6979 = 12.0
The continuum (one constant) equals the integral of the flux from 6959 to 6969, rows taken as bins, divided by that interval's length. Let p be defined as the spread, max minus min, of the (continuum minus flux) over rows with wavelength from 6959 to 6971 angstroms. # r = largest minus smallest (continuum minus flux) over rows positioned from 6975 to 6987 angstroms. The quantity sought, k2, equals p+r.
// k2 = 24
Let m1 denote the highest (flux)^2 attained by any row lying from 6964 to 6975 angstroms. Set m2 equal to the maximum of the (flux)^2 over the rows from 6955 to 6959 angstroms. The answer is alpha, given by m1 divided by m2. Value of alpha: 1.2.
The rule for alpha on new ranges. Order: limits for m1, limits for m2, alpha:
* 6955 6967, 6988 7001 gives 0.8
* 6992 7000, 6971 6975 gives 1.4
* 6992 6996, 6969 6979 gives 1.4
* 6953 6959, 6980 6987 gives 0.2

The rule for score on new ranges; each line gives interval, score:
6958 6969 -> -0.24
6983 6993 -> 0.33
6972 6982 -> 0.35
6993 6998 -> -0.05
